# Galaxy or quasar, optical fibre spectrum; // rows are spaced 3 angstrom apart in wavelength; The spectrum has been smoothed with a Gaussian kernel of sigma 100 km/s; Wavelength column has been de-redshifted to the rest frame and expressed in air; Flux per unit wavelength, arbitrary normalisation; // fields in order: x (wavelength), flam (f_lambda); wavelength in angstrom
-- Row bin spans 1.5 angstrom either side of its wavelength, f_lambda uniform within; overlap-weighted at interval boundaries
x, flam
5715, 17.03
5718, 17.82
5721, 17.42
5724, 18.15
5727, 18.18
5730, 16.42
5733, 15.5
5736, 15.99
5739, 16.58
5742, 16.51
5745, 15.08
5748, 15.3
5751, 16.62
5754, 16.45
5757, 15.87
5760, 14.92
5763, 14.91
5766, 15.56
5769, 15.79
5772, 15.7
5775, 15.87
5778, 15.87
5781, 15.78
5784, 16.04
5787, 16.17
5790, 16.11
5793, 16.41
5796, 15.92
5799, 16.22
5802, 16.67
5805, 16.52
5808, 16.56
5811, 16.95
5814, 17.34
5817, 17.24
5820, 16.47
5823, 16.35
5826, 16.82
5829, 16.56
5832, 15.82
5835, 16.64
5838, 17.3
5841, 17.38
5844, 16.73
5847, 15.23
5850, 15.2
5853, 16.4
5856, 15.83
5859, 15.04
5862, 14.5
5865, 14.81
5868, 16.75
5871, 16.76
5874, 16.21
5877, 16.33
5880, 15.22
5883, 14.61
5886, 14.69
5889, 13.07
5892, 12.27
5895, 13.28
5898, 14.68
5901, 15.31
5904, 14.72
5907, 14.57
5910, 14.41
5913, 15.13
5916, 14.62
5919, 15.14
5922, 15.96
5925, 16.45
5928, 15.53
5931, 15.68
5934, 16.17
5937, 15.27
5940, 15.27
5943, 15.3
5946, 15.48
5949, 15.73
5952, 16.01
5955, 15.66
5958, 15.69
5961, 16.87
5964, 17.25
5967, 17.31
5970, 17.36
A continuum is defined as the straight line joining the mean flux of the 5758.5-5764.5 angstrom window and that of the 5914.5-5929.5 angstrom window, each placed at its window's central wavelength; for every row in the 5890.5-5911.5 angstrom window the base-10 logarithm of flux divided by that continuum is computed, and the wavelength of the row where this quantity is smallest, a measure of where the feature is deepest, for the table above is 5892 angstrom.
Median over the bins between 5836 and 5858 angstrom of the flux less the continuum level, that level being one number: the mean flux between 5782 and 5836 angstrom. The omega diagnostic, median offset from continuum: -0.1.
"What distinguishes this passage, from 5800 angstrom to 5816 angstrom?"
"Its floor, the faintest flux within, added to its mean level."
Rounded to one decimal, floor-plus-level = 33.3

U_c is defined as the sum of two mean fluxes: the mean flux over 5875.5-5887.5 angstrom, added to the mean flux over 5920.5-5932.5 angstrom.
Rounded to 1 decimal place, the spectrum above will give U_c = 31.1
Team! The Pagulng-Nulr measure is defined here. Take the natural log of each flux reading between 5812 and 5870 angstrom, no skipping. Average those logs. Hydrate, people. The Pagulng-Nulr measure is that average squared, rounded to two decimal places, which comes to 7.76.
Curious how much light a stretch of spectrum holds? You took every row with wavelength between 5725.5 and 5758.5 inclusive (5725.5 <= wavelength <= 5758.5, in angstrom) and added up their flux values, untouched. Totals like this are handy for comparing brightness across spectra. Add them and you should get 178.5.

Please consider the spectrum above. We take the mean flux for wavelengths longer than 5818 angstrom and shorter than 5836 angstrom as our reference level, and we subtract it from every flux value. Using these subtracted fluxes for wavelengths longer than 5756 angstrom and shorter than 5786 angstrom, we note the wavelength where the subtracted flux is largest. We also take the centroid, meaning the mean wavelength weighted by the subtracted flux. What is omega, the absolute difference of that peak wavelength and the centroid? 15.9 angstrom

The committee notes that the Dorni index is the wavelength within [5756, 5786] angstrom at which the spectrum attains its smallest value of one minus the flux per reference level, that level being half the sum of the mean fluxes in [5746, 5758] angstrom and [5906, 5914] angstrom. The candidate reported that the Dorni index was 5784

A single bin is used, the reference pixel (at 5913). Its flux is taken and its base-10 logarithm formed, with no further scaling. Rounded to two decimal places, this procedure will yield 1.18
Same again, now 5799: 1.21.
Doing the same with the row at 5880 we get 1.18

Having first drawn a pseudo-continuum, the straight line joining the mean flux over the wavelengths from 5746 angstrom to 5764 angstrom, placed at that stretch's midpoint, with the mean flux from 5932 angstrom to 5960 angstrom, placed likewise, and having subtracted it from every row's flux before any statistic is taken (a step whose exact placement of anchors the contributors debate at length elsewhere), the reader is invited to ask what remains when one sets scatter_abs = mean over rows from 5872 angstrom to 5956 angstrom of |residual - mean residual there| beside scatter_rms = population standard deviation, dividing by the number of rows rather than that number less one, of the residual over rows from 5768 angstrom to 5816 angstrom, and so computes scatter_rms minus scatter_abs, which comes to -0.27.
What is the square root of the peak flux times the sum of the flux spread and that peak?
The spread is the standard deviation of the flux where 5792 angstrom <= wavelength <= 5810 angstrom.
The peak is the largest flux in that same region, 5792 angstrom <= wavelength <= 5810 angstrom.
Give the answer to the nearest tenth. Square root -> 16.8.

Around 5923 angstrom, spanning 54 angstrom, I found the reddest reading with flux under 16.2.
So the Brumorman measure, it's 5949 angstrom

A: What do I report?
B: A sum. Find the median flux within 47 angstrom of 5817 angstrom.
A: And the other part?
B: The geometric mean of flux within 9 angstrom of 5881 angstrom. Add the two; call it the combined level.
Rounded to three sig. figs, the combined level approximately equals 31.3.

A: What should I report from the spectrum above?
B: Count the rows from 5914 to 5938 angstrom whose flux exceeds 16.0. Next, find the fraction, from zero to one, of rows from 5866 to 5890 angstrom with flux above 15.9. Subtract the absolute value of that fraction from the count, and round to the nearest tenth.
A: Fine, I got 1.5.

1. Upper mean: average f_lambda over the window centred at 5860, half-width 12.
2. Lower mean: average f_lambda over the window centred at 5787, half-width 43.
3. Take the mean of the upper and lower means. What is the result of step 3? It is 15.9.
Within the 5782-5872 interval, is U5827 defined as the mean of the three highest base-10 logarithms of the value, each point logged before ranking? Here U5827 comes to 1.24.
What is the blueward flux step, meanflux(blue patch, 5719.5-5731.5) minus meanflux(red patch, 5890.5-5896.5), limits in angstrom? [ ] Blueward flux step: 4.8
